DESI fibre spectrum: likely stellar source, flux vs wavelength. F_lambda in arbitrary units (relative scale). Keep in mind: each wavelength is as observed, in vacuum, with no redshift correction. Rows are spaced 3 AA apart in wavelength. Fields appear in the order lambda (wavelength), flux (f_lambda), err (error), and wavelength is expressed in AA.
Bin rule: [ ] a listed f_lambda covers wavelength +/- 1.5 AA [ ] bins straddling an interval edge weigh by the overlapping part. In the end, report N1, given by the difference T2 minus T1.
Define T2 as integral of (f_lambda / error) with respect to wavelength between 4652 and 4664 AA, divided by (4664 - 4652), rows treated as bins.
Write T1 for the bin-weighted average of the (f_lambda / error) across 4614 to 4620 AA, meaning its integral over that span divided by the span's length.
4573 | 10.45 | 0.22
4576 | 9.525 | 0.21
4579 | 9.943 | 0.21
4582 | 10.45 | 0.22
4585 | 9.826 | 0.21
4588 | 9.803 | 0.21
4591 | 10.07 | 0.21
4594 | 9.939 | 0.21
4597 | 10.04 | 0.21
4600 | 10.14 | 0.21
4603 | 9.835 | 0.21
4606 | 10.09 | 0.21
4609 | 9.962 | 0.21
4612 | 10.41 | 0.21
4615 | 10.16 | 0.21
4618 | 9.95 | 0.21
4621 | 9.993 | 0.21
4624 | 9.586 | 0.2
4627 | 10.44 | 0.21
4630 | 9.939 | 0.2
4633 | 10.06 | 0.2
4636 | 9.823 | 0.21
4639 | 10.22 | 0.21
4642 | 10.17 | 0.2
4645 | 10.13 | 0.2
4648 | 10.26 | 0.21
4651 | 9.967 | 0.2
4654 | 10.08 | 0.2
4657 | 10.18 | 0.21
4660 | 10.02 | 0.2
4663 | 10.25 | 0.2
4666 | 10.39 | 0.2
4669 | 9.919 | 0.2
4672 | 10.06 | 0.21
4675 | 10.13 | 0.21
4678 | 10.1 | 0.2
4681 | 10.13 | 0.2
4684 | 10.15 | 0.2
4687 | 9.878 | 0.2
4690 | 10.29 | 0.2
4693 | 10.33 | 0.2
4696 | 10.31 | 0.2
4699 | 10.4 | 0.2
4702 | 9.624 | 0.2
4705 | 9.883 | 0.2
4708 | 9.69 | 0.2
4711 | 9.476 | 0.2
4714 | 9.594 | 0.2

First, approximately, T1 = 47.8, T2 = 50.0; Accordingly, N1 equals 2.2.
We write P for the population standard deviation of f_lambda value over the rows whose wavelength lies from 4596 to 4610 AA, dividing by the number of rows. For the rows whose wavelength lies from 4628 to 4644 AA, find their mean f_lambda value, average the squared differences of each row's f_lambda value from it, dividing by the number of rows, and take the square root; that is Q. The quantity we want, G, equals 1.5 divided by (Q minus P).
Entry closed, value 38.0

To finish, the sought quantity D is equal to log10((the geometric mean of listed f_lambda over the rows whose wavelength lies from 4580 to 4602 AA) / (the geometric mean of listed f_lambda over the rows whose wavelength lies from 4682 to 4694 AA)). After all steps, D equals -0.005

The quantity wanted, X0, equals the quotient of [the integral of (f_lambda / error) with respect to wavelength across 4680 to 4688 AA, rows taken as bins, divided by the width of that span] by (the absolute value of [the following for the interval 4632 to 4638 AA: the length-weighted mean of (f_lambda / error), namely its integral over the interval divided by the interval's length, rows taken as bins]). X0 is 1.04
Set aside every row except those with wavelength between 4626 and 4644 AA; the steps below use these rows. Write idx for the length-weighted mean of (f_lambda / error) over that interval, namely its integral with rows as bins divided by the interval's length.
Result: 49.4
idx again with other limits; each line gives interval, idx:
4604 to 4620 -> 48.1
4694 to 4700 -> 51.7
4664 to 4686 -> 50.0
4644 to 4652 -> 49.7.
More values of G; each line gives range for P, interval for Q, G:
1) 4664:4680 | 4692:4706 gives 10.0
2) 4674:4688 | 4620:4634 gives 8.7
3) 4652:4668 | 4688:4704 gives 9.6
